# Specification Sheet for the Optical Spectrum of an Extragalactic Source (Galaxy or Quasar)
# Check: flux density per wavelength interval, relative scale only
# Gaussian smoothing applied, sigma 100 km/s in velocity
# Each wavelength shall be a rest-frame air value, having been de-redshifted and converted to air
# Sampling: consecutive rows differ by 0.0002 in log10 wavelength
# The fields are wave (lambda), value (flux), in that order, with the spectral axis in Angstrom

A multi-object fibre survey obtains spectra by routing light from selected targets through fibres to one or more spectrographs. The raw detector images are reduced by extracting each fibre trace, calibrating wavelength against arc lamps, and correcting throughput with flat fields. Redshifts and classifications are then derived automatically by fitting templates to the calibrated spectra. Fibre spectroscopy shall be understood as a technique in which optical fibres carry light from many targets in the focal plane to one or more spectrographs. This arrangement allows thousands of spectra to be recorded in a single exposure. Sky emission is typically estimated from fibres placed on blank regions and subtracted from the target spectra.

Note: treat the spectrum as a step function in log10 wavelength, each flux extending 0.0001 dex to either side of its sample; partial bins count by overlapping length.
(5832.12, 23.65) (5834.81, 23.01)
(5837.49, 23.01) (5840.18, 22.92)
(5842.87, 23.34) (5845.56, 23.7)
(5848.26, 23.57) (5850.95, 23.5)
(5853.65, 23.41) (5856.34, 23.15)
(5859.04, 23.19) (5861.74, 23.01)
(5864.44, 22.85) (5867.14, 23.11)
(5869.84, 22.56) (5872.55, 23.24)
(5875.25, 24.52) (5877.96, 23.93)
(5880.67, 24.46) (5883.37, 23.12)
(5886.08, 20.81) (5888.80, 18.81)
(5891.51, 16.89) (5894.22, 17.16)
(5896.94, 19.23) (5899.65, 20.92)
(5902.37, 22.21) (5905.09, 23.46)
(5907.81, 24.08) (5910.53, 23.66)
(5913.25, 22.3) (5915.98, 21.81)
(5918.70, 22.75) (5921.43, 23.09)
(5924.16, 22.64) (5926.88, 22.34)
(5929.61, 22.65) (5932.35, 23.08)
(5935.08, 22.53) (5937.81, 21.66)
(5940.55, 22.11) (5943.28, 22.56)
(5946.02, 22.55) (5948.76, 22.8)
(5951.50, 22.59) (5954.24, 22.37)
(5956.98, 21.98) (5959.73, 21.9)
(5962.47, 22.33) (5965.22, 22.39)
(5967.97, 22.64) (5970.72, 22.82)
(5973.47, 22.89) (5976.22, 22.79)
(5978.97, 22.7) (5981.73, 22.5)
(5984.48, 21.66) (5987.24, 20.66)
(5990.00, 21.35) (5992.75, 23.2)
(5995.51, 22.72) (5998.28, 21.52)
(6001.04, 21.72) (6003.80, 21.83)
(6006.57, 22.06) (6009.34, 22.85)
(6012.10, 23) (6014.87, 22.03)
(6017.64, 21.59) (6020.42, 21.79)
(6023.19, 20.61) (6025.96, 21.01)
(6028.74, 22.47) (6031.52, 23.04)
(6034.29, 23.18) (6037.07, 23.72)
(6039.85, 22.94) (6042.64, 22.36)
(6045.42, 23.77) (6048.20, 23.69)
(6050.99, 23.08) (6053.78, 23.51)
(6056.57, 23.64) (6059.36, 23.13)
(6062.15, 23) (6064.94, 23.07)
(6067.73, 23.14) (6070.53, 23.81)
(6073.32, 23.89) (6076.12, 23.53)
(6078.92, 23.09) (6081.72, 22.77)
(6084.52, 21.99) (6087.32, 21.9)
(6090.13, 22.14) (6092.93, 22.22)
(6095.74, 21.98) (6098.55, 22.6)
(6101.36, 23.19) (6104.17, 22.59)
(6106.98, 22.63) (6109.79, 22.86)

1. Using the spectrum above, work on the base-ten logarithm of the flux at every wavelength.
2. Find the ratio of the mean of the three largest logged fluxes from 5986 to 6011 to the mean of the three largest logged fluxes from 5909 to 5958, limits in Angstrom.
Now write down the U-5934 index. 1.00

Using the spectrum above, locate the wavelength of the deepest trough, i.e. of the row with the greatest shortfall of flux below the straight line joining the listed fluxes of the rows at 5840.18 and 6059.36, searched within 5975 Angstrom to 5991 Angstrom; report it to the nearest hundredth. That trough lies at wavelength 5987.24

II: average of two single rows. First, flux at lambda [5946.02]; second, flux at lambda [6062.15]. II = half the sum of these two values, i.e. 22.8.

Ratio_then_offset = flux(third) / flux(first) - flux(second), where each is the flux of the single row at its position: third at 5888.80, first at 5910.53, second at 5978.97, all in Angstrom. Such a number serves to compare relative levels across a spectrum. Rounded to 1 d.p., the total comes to -21.9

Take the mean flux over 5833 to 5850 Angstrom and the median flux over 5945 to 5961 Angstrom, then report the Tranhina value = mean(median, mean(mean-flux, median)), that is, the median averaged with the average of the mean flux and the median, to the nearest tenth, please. 22.7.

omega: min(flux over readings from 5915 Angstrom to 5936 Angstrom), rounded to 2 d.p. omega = 21.81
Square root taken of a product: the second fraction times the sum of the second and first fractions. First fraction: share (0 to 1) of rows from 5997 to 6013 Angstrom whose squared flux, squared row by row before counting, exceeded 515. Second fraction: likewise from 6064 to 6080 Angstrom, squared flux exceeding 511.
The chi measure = 1.15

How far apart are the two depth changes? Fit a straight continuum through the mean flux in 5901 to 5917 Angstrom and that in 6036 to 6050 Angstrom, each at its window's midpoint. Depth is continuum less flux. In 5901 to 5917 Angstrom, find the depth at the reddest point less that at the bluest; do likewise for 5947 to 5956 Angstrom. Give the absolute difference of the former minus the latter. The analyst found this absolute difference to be 0.0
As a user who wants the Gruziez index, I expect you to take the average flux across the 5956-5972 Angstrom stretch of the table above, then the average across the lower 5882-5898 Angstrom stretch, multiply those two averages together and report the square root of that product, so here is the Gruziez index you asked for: 20.8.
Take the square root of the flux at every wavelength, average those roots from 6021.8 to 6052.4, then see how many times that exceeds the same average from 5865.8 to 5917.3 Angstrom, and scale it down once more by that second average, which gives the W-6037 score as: 0.218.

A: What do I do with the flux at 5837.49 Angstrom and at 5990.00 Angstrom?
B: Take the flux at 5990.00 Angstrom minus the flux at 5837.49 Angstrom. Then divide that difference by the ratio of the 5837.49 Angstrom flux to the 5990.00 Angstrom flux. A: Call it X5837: -1.54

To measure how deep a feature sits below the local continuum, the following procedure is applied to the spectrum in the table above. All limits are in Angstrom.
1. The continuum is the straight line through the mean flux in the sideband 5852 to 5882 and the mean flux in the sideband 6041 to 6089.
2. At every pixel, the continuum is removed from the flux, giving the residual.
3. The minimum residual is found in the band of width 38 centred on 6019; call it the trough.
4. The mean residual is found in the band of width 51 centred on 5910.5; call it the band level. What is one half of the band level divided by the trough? 0.34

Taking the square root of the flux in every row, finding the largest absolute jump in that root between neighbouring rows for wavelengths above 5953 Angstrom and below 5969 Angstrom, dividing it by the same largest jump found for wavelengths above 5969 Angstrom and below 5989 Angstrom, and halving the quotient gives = 0.2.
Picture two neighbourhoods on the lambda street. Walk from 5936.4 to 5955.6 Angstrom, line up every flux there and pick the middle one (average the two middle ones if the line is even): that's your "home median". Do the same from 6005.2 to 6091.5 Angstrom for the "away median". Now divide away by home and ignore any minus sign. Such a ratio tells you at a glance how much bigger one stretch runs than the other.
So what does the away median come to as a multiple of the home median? 1.02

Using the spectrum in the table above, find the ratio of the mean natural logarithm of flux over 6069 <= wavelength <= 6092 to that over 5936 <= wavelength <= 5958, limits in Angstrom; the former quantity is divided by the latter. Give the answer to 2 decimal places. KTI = 1.01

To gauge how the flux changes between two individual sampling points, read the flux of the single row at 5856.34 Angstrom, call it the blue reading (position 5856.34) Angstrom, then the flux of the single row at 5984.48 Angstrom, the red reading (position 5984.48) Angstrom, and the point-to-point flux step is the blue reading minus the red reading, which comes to 1.5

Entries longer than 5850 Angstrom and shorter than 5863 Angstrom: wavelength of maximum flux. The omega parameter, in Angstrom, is 5850.95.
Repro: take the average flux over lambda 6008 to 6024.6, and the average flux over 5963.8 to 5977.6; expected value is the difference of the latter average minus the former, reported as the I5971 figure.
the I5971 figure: 0.7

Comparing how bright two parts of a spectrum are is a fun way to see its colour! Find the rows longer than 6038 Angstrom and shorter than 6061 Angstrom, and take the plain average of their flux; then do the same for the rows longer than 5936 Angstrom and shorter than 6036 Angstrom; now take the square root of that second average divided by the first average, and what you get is 0.98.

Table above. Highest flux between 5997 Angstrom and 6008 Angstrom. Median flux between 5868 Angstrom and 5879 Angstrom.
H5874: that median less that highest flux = 1.5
